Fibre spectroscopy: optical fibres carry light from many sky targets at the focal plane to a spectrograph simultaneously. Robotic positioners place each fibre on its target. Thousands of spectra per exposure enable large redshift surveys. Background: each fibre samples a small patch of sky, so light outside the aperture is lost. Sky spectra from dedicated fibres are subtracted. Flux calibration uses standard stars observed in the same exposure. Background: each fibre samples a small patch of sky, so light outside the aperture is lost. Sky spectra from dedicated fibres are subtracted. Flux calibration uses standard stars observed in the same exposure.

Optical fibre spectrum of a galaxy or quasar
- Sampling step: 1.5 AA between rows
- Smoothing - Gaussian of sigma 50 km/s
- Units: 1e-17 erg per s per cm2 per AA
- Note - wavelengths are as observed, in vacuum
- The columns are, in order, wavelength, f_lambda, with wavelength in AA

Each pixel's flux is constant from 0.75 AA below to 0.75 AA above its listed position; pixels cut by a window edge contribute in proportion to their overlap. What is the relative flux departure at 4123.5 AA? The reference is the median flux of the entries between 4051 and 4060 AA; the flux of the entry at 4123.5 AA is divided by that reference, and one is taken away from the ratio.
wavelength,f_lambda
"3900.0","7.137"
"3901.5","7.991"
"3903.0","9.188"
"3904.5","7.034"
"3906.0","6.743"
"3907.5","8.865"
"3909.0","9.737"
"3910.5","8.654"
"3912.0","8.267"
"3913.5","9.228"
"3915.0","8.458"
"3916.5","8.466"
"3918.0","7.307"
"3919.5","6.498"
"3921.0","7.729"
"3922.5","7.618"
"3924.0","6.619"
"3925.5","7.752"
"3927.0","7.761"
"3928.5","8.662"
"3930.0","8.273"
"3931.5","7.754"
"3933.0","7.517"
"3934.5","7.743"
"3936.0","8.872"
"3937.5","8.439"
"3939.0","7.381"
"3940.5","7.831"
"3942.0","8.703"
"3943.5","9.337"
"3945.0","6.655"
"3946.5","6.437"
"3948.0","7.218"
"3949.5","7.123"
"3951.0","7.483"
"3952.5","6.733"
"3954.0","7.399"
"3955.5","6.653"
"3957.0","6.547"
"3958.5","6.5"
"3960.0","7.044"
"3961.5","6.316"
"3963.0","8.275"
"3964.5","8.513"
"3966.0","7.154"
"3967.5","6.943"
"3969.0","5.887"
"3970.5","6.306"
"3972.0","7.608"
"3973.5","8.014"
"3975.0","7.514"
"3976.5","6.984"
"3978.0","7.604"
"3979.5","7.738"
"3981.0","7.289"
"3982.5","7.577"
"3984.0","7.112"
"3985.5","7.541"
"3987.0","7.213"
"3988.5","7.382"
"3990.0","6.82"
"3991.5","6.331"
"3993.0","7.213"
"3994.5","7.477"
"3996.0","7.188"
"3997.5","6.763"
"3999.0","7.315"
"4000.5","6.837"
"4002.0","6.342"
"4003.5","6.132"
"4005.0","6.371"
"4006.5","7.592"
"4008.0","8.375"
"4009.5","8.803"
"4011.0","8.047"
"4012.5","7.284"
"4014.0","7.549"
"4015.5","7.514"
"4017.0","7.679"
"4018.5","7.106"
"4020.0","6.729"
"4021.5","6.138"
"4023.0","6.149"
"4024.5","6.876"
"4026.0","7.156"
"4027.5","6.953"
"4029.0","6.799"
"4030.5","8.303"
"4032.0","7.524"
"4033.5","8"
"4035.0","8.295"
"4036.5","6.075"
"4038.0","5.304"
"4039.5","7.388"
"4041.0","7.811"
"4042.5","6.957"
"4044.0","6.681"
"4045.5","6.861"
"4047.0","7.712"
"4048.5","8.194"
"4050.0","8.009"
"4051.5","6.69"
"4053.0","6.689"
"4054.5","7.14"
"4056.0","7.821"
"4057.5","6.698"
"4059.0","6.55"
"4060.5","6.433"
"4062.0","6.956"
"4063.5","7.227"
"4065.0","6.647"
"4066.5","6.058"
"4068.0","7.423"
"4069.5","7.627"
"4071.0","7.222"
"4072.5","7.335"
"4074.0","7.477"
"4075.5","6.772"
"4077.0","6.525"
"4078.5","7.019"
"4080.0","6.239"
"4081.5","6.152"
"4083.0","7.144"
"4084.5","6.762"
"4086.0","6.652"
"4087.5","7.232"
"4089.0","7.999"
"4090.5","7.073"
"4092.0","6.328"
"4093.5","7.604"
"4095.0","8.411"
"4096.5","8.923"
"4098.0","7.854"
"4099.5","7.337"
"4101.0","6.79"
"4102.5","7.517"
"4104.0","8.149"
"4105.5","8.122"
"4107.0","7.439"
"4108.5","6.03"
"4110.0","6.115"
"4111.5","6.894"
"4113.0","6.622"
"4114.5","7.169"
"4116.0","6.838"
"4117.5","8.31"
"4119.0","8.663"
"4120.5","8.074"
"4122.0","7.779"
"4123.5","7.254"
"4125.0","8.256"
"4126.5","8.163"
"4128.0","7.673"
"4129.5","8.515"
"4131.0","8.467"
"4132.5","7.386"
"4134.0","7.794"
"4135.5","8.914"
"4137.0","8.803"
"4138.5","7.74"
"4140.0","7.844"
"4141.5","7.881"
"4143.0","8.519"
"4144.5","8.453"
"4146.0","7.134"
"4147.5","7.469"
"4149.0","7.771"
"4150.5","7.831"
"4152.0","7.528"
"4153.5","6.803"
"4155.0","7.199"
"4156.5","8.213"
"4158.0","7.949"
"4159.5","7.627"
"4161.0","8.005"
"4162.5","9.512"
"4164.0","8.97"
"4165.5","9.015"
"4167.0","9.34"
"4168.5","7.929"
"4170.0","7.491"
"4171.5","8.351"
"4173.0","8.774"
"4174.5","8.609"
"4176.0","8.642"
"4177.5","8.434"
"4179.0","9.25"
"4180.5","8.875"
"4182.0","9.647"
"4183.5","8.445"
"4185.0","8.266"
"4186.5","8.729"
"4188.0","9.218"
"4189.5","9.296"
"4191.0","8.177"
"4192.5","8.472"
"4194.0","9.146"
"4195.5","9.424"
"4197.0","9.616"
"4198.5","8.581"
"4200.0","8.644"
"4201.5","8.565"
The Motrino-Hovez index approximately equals 0.084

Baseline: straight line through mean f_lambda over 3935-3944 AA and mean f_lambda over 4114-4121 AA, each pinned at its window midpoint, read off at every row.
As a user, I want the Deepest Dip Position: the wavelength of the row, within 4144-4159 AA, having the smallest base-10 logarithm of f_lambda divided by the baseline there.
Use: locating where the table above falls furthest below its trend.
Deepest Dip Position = 4153.5 AA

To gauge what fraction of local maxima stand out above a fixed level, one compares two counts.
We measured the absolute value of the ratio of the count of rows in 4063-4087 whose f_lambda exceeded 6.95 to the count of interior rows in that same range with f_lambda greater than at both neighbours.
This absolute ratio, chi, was 2.0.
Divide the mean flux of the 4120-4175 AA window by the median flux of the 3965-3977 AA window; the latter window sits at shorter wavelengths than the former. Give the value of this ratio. 1.14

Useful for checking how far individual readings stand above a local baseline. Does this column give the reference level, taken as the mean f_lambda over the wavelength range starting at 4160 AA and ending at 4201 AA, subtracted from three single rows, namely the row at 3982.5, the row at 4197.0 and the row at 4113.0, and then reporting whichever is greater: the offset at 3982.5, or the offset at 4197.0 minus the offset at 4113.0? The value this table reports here 3.0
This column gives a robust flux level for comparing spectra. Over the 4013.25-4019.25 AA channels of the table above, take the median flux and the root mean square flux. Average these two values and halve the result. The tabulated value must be 3.75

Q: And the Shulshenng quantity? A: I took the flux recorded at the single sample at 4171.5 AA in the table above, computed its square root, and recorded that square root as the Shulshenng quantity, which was 2.89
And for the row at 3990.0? 2.61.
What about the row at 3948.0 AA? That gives 2.69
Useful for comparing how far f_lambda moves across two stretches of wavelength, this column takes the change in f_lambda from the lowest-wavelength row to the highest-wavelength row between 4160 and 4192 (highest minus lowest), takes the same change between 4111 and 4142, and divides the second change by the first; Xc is 5.7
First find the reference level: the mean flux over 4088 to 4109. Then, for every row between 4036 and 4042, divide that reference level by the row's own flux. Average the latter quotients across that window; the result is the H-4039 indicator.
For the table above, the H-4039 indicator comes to 1.16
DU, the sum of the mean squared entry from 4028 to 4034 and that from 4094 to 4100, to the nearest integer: 125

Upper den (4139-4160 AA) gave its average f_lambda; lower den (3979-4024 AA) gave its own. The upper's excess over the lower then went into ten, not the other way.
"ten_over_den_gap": 18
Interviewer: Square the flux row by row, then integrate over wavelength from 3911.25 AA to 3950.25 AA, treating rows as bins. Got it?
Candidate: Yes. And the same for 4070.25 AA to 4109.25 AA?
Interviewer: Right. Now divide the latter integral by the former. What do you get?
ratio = 0.85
